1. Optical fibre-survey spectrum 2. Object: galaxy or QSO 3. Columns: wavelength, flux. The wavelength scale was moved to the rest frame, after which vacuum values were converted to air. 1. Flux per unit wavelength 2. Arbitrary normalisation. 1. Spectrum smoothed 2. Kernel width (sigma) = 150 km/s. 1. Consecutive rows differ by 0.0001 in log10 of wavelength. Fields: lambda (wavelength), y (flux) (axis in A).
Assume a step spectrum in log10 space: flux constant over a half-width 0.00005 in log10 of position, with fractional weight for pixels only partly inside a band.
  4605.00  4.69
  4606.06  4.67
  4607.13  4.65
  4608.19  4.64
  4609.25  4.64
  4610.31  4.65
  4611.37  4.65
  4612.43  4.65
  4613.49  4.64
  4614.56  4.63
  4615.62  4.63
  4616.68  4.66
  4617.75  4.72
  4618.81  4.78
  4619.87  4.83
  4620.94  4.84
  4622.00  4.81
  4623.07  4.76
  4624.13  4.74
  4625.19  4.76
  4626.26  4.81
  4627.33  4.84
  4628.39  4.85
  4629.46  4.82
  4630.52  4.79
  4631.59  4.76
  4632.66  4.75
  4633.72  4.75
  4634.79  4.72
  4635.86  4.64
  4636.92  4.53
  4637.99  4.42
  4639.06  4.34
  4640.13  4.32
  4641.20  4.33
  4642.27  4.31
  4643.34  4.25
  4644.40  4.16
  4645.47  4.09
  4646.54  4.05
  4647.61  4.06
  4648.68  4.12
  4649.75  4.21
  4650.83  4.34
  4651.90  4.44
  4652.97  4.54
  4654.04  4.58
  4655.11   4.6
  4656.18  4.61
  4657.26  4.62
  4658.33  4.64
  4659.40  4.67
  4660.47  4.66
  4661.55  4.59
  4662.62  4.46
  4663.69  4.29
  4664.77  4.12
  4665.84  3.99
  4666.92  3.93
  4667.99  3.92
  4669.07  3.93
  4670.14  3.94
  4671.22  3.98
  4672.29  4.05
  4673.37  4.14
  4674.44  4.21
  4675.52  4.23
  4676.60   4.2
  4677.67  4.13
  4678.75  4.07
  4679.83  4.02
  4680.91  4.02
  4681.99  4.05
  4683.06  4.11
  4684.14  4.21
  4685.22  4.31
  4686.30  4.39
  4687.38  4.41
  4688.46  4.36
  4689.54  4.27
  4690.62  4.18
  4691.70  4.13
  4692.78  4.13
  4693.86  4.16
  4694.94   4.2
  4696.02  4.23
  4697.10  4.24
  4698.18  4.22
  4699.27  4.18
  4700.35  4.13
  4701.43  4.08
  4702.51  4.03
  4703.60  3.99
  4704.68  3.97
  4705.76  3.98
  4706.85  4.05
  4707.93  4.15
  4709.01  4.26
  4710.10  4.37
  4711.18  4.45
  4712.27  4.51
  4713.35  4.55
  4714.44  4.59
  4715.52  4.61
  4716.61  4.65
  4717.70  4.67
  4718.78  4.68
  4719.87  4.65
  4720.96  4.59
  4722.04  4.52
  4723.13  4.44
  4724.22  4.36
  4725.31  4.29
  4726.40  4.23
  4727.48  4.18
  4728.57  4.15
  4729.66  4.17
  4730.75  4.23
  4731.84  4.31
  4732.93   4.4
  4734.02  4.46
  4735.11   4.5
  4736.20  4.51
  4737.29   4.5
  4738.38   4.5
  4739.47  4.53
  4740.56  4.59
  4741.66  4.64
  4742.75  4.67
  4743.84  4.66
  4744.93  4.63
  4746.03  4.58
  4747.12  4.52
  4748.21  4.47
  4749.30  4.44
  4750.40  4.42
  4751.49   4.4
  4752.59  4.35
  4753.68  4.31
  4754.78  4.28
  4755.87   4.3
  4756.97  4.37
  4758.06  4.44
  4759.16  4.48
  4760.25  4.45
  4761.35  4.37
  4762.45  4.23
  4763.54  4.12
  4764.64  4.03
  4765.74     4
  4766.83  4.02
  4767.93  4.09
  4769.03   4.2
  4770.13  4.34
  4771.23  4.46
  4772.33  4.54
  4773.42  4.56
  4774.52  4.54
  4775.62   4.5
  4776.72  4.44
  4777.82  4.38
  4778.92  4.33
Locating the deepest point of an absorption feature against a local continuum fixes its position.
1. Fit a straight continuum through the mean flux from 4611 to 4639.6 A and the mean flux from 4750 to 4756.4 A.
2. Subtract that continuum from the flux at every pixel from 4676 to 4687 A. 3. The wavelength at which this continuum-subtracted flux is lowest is 4679.83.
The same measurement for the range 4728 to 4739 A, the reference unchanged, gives 4728.57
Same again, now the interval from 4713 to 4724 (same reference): 4723.13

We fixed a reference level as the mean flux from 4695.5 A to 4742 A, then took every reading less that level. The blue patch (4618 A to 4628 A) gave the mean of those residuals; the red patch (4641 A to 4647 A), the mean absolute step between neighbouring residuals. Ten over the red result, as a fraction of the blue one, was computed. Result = 406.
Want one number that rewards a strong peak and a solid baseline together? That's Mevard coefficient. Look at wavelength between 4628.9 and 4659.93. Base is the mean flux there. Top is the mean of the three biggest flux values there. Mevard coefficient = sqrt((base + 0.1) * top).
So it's 4.68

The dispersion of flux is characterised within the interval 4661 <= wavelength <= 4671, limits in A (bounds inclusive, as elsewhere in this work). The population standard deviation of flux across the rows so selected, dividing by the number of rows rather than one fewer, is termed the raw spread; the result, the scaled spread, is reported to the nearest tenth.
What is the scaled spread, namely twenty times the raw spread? 4.8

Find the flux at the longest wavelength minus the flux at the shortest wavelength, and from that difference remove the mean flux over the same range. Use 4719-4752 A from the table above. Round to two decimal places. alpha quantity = -4.70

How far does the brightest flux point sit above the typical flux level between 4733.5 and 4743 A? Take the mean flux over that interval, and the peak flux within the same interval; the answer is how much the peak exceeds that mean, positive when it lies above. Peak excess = 0.13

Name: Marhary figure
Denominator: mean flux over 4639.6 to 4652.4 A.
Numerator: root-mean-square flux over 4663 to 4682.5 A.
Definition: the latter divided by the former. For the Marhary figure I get 0.96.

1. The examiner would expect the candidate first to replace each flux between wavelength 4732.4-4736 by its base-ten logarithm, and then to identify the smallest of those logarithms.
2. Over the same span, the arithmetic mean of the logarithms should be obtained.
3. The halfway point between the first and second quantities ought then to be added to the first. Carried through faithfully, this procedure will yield 1.290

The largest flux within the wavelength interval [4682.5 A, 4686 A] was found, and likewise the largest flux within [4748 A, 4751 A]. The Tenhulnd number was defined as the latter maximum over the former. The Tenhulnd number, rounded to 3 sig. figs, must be 1.04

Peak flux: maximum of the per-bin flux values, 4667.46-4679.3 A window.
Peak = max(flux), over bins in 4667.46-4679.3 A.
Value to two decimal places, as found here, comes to 4.23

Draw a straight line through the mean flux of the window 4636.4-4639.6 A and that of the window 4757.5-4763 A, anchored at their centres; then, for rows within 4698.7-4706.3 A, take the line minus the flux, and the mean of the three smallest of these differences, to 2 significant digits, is 0.28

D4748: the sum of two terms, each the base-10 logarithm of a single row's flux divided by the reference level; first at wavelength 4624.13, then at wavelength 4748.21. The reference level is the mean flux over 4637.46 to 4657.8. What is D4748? 0.052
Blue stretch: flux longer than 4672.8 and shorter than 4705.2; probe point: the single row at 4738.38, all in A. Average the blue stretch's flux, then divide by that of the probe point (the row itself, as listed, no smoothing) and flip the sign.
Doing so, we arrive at -0.93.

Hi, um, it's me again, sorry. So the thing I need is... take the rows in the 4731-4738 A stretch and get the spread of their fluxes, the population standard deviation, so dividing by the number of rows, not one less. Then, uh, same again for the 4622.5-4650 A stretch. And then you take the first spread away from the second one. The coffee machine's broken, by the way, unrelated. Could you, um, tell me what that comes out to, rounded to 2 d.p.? 0.21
